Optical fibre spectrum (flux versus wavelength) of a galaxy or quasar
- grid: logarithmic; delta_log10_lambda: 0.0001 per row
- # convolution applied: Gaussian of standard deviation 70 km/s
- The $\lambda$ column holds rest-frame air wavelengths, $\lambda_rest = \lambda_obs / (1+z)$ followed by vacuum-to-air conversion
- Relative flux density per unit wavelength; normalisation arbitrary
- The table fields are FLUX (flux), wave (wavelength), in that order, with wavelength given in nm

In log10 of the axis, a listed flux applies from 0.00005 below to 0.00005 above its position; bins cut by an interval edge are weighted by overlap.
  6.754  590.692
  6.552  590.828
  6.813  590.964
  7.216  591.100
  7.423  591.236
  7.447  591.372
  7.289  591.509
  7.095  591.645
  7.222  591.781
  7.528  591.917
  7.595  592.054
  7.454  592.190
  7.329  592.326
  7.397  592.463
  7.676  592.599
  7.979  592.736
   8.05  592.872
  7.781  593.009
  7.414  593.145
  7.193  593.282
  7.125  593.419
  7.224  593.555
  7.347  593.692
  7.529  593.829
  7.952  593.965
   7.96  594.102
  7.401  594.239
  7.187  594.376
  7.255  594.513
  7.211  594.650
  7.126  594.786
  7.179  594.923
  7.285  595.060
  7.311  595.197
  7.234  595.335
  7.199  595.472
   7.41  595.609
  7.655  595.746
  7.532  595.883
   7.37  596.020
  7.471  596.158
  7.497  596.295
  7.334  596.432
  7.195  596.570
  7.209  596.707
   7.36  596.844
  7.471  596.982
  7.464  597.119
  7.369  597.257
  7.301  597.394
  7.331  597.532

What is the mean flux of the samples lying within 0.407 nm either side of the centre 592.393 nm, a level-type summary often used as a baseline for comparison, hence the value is 7.57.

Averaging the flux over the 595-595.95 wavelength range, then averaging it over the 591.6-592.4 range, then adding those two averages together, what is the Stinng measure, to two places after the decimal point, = 14.75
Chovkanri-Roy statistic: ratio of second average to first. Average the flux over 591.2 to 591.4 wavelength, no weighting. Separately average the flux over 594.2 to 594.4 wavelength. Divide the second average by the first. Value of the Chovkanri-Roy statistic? 0.981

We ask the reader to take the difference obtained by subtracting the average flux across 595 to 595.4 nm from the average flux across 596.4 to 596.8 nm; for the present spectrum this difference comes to 0.0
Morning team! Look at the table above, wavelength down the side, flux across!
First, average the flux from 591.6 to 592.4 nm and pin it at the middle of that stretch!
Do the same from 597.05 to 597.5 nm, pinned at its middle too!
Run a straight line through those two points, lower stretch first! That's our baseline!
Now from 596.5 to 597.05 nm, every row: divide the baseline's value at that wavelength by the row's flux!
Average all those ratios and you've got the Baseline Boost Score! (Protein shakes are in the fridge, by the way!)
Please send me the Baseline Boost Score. 1.01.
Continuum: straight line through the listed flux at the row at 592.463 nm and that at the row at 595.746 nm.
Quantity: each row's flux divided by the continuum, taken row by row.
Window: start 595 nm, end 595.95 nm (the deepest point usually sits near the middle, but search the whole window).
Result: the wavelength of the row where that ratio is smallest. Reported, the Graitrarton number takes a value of 595.472 nm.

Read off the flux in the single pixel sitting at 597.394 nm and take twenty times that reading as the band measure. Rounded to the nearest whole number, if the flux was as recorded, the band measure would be 146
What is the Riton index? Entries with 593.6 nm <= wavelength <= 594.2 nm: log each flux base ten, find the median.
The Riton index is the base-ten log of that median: -0.0513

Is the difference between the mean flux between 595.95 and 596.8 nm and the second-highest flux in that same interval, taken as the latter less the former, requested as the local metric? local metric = 0.12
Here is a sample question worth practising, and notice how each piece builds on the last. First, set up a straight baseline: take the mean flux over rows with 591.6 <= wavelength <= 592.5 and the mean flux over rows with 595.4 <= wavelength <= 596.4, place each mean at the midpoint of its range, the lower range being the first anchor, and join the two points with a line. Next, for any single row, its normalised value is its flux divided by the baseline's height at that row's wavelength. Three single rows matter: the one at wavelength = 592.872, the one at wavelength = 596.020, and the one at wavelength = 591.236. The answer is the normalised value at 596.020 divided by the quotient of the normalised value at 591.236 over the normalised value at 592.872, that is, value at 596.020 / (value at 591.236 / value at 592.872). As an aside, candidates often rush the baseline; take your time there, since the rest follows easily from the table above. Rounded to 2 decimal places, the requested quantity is 1.07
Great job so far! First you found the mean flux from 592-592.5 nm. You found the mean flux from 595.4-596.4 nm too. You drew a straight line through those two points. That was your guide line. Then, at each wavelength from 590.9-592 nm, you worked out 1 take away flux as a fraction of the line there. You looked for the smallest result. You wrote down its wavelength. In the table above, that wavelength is 591.917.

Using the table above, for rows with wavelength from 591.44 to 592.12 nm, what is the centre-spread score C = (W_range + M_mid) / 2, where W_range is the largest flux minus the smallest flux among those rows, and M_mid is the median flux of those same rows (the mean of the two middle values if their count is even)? 3.89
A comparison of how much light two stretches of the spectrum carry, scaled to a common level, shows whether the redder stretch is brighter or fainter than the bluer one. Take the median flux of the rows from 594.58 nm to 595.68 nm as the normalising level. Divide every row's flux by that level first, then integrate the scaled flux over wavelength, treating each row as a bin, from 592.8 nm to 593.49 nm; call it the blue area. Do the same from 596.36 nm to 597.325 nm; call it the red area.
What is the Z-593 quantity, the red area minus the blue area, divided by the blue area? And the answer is 0.4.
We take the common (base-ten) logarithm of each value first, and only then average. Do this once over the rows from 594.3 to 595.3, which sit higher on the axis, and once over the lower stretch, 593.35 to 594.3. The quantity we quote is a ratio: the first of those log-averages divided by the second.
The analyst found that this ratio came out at 0.981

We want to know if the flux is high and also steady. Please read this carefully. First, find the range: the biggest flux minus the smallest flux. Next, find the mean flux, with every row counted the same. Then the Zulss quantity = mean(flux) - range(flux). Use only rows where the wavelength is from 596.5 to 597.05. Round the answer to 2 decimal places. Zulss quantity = 7.03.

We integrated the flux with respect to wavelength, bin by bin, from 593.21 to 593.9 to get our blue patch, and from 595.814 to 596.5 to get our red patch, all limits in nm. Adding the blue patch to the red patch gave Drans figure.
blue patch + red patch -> 10.1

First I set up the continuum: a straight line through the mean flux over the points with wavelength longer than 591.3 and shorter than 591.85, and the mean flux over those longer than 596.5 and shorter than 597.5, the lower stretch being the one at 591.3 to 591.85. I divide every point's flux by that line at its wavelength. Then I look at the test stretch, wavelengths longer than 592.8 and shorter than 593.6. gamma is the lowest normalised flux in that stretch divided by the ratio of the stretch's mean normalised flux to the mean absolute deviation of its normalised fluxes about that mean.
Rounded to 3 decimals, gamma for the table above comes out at 0.040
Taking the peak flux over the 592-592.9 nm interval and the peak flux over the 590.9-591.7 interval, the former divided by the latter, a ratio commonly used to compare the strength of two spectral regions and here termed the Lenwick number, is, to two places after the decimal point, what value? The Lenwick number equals 1.08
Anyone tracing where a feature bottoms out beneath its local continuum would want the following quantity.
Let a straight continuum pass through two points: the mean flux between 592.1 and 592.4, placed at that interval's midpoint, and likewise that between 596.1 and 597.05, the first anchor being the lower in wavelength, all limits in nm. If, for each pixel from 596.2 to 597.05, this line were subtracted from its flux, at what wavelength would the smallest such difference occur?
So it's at 596.570 nm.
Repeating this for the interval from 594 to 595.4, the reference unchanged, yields 594.786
